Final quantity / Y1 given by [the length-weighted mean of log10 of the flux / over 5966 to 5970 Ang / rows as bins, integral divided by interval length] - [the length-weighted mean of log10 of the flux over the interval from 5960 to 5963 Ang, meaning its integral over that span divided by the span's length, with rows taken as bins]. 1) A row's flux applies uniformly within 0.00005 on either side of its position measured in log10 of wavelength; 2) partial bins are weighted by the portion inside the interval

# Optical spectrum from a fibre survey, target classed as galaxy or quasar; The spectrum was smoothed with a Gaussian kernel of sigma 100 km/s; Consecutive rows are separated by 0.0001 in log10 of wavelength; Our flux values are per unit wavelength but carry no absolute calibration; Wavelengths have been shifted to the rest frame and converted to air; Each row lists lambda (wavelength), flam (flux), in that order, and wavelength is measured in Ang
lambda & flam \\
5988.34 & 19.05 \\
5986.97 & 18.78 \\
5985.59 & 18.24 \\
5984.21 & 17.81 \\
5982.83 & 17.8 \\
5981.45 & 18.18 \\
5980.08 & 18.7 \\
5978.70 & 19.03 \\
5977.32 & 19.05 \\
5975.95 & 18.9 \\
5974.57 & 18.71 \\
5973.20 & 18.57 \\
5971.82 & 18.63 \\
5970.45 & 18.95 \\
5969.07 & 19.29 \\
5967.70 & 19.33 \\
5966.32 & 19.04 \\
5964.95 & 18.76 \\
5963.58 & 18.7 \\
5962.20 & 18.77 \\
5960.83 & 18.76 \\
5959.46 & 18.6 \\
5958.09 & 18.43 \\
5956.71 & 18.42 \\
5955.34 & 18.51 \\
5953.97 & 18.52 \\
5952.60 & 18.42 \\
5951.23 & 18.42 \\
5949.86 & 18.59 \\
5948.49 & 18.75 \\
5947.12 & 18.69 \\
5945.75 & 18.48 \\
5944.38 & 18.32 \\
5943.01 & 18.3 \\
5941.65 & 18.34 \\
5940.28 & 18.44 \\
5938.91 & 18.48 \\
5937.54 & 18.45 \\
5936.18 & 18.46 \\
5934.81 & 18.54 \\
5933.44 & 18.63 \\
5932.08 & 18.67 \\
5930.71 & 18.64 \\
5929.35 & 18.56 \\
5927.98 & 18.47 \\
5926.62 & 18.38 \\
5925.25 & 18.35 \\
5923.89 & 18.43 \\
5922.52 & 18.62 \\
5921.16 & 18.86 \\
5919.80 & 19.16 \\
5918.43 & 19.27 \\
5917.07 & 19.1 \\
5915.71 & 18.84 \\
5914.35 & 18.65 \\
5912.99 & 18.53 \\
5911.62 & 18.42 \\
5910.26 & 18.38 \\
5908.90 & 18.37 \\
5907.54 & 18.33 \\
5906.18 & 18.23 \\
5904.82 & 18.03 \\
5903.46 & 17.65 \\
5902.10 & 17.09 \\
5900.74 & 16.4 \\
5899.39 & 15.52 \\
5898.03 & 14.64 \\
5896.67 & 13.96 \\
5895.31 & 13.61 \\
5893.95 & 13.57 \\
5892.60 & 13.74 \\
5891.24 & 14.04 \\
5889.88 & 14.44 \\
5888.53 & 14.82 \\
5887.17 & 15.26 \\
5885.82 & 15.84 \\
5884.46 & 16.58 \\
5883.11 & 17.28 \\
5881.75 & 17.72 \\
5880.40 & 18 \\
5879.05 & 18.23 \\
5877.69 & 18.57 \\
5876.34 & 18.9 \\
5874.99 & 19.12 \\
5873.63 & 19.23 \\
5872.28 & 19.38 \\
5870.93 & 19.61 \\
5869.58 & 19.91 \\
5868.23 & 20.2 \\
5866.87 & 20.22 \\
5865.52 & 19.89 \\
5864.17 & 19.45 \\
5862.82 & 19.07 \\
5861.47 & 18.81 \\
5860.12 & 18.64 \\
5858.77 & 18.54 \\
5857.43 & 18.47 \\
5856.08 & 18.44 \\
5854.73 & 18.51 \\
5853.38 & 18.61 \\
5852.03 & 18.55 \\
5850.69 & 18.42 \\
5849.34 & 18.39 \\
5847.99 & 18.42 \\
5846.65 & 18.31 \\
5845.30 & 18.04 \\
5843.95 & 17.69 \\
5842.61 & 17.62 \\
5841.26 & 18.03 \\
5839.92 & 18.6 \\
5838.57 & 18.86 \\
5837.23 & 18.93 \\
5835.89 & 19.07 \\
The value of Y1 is 0.009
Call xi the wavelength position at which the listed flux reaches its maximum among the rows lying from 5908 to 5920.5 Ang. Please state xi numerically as 5918.43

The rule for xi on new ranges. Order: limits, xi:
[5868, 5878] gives 5868.23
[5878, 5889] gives 5879.05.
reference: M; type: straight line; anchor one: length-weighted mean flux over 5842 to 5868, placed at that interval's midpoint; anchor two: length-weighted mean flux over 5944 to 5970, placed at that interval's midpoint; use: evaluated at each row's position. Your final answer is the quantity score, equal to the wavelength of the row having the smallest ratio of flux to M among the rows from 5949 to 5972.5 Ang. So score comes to 5956.71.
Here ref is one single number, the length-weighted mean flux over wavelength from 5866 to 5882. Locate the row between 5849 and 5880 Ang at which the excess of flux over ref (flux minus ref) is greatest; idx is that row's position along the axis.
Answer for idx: 5866.87 Ang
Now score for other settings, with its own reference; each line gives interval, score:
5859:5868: 5860.12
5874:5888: 5887.17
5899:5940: 5899.39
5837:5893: 5892.60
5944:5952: 5944.38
